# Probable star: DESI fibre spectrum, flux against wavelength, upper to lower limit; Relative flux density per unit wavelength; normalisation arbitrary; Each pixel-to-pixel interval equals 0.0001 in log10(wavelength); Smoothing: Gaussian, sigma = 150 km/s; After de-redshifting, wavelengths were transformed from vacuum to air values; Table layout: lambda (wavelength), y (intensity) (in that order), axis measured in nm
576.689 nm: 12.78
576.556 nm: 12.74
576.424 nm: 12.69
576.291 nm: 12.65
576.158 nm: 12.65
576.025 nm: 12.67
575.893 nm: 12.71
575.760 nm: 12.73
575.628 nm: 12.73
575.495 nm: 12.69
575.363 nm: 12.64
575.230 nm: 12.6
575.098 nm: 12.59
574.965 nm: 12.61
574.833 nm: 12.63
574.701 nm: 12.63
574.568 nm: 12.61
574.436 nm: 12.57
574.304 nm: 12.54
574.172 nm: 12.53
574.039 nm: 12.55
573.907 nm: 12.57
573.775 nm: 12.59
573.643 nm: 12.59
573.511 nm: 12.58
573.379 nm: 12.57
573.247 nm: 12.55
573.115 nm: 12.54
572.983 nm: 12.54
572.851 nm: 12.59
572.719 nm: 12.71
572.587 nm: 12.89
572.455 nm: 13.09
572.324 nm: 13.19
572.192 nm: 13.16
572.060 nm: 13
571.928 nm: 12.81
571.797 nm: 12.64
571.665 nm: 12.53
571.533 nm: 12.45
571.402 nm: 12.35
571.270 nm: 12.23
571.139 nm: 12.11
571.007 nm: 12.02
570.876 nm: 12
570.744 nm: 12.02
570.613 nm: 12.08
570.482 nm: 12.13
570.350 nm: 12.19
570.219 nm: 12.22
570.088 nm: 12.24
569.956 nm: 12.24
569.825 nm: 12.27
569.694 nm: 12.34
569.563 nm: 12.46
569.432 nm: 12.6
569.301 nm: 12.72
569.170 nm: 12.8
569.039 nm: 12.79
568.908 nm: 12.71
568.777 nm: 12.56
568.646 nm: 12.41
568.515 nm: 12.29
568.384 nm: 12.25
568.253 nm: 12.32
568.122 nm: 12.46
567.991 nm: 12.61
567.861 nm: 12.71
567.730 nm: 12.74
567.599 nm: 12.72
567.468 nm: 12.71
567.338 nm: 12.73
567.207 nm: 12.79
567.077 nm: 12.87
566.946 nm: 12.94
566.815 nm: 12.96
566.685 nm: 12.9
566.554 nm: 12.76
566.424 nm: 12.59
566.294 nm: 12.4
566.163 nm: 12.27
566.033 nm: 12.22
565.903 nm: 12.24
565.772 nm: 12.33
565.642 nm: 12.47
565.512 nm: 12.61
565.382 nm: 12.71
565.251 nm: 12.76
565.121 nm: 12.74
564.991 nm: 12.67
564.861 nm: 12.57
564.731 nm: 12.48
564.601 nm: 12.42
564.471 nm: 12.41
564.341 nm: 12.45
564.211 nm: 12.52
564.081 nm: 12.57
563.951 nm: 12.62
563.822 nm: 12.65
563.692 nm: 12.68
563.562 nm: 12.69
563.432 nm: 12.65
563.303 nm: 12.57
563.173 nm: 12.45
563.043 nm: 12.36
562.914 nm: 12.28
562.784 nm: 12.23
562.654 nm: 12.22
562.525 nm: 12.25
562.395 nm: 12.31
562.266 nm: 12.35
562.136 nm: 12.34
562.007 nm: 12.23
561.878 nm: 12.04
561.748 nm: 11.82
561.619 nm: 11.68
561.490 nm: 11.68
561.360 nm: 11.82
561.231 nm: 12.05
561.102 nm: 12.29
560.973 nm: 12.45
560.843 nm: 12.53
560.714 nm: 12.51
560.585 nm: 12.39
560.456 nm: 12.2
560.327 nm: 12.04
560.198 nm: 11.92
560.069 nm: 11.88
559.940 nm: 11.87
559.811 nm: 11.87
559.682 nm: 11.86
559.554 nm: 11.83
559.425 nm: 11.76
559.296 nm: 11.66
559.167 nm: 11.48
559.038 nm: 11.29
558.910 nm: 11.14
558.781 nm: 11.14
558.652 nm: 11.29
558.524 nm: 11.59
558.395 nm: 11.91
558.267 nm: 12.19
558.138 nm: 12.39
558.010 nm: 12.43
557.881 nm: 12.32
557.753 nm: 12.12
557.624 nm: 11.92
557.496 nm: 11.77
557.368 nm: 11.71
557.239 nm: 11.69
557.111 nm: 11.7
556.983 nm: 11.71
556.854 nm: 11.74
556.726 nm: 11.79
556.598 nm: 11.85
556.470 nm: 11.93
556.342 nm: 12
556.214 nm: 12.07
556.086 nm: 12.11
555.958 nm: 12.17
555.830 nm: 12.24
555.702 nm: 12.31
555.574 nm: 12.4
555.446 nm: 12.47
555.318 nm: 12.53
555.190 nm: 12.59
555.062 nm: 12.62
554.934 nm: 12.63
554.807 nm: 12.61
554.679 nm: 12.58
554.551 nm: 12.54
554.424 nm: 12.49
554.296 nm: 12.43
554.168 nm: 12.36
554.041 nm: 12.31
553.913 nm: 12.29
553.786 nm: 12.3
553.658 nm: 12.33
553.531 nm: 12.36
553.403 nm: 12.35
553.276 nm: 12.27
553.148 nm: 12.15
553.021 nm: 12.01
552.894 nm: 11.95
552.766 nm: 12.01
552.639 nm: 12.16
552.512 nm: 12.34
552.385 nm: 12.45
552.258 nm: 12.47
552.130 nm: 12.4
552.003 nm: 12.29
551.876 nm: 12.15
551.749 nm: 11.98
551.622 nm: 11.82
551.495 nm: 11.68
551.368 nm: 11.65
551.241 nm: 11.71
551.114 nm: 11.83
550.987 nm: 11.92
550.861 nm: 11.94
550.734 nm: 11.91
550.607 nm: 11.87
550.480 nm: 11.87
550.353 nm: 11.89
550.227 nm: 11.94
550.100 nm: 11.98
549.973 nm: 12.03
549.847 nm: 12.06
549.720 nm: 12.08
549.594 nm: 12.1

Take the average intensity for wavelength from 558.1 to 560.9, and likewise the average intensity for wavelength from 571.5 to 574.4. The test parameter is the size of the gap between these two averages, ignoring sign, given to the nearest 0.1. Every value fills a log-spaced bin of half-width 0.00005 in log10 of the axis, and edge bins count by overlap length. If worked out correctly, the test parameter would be 0.8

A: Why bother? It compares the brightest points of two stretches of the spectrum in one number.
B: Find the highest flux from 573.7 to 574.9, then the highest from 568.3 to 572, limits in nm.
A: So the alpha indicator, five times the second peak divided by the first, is 5.07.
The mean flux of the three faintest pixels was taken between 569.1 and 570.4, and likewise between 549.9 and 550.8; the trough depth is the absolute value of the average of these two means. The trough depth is 12.05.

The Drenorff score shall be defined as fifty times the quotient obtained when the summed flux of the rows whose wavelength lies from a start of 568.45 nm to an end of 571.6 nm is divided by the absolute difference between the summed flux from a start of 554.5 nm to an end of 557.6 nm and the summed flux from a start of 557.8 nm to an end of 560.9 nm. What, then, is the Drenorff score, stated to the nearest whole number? 2362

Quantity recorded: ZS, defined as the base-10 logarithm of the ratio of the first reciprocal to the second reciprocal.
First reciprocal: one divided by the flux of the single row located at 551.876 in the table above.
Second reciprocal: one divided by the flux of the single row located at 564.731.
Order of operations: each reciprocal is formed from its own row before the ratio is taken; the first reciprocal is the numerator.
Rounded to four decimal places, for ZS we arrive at 0.0116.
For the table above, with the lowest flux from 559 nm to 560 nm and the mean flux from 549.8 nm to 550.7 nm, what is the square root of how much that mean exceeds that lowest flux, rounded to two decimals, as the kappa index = 0.81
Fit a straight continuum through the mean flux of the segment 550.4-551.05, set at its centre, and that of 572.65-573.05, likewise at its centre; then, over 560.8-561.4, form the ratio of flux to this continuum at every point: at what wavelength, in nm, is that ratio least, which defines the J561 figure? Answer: 561.360 nm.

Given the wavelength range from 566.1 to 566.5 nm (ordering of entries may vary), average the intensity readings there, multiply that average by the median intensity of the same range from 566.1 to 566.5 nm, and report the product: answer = 154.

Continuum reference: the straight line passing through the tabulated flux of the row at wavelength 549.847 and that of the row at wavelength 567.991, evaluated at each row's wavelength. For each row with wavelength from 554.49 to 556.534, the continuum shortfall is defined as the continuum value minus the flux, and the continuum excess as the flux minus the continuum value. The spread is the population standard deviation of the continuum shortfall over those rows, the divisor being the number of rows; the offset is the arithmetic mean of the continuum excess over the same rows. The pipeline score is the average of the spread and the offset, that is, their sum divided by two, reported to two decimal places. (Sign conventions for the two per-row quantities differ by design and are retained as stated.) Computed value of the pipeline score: 0.19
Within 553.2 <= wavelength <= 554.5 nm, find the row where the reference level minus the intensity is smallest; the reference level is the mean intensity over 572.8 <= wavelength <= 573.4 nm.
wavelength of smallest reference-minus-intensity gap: 554.424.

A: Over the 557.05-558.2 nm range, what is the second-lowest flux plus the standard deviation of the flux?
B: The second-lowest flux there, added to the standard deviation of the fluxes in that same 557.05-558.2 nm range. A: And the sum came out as 12.0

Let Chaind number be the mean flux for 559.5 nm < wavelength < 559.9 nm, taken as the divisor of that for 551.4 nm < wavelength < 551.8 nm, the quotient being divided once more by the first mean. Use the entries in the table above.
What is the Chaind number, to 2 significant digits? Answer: 0.084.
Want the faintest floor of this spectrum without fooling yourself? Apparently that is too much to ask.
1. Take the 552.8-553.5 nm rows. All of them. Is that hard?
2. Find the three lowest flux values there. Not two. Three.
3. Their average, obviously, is 12.0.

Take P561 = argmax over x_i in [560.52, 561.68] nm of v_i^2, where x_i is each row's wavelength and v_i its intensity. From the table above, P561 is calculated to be 560.843 nm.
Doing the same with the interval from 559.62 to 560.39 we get 560.327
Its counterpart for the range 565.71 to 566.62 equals 566.554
